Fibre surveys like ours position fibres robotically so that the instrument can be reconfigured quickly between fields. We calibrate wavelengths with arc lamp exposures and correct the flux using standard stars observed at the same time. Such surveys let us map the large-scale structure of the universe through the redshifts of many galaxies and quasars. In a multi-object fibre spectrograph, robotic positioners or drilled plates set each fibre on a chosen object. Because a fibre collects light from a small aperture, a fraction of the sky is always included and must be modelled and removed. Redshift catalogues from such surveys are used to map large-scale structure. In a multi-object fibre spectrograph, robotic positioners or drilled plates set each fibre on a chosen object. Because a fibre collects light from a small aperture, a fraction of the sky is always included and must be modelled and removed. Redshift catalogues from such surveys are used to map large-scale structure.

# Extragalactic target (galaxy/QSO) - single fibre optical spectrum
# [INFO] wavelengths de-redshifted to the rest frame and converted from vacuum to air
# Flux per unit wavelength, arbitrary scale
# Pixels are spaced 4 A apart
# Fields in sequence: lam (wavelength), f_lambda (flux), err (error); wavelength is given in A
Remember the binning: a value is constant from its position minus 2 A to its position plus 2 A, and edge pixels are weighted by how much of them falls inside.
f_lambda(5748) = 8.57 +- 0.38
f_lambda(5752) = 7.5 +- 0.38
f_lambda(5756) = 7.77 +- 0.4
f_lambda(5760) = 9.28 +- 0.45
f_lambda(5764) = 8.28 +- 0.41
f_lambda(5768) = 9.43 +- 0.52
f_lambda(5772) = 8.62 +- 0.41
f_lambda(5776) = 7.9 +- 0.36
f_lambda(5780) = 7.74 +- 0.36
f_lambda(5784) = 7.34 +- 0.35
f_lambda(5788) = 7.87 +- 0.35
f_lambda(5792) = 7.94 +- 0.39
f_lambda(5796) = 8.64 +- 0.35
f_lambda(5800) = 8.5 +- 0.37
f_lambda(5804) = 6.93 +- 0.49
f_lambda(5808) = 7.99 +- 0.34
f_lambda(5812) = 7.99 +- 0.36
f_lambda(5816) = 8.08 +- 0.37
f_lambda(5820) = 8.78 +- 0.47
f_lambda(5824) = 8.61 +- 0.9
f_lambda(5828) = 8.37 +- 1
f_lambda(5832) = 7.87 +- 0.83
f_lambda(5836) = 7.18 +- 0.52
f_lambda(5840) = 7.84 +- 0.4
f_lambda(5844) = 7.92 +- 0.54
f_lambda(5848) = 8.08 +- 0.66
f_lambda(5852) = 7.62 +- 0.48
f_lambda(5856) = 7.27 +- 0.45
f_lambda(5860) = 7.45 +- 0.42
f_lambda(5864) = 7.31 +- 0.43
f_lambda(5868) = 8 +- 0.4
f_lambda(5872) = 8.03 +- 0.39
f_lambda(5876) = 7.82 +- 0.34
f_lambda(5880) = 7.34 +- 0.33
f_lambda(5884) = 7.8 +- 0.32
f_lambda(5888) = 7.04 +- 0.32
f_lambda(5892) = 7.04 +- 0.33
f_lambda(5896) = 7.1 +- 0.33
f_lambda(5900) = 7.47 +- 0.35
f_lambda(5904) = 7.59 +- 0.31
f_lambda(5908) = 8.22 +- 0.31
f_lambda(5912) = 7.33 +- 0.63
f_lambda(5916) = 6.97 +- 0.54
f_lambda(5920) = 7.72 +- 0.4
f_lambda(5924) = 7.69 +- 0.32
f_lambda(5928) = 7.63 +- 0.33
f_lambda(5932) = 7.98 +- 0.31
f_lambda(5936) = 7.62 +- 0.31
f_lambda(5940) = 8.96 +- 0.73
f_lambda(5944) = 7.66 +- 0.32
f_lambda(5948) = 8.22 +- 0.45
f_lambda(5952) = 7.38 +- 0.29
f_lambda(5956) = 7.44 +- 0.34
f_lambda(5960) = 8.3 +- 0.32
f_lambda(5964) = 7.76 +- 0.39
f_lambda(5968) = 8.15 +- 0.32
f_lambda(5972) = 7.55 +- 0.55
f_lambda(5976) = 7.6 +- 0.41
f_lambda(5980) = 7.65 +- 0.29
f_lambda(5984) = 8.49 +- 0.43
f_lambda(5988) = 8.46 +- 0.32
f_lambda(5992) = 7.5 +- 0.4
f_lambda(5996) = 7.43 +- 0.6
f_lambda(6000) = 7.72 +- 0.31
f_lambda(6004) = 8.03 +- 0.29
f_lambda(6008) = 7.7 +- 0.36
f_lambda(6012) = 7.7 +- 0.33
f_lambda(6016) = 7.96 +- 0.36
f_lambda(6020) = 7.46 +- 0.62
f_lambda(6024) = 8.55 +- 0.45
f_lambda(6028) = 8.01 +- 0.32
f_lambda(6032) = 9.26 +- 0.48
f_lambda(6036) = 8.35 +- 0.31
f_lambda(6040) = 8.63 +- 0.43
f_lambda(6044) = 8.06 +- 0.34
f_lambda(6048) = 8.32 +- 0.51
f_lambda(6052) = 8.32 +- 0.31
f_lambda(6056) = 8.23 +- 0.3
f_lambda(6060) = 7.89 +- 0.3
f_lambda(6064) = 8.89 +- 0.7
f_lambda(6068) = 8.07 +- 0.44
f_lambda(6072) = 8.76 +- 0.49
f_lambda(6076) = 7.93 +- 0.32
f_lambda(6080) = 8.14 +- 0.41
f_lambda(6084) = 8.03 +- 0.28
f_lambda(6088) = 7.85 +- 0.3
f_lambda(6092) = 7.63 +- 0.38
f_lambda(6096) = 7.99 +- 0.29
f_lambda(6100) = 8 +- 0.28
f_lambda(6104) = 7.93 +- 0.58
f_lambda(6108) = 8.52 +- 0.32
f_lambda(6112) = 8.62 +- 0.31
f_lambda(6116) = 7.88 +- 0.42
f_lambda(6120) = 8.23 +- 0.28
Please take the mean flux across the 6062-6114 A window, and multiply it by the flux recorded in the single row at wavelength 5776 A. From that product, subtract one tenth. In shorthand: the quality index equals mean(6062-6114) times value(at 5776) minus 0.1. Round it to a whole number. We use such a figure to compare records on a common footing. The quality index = 65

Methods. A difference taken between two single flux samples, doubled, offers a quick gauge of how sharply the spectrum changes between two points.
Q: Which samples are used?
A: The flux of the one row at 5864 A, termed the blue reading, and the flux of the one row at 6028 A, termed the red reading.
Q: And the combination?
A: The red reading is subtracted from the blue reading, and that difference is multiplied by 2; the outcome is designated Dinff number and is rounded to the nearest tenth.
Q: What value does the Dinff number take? -1.4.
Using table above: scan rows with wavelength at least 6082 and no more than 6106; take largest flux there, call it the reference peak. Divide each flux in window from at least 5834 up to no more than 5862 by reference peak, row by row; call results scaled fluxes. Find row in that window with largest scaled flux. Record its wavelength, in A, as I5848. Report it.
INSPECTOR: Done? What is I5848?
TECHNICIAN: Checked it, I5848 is 5848 A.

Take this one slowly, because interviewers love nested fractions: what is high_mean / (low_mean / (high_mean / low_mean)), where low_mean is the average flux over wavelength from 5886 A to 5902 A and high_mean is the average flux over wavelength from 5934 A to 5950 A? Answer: 1.28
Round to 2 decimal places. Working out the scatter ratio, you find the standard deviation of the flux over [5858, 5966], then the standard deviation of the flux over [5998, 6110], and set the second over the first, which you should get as 0.91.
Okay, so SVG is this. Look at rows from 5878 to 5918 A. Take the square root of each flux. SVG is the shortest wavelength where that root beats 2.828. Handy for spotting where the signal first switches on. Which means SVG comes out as 5908 A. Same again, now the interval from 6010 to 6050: 6024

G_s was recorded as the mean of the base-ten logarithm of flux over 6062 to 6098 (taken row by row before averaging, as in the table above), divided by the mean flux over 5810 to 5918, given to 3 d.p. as 0.118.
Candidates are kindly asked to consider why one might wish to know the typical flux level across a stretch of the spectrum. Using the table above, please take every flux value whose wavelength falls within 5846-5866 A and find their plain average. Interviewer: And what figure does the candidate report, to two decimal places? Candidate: 7.55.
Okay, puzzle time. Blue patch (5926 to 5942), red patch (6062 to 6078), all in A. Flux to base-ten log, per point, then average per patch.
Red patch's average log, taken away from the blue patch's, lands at -0.020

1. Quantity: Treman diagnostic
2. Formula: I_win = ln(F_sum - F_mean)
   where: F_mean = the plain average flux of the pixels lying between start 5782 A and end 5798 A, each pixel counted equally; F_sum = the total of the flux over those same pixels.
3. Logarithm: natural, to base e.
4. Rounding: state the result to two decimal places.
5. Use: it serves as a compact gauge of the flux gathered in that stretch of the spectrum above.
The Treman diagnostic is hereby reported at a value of 3.17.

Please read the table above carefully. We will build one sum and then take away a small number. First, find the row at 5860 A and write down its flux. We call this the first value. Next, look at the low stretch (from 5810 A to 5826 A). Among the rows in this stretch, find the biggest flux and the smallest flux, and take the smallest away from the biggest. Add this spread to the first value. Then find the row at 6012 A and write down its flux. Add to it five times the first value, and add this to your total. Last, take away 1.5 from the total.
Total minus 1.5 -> 51.7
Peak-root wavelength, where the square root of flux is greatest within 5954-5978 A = 5960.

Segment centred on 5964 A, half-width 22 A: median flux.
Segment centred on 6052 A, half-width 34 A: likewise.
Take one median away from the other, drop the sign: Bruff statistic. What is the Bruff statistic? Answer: 0.57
